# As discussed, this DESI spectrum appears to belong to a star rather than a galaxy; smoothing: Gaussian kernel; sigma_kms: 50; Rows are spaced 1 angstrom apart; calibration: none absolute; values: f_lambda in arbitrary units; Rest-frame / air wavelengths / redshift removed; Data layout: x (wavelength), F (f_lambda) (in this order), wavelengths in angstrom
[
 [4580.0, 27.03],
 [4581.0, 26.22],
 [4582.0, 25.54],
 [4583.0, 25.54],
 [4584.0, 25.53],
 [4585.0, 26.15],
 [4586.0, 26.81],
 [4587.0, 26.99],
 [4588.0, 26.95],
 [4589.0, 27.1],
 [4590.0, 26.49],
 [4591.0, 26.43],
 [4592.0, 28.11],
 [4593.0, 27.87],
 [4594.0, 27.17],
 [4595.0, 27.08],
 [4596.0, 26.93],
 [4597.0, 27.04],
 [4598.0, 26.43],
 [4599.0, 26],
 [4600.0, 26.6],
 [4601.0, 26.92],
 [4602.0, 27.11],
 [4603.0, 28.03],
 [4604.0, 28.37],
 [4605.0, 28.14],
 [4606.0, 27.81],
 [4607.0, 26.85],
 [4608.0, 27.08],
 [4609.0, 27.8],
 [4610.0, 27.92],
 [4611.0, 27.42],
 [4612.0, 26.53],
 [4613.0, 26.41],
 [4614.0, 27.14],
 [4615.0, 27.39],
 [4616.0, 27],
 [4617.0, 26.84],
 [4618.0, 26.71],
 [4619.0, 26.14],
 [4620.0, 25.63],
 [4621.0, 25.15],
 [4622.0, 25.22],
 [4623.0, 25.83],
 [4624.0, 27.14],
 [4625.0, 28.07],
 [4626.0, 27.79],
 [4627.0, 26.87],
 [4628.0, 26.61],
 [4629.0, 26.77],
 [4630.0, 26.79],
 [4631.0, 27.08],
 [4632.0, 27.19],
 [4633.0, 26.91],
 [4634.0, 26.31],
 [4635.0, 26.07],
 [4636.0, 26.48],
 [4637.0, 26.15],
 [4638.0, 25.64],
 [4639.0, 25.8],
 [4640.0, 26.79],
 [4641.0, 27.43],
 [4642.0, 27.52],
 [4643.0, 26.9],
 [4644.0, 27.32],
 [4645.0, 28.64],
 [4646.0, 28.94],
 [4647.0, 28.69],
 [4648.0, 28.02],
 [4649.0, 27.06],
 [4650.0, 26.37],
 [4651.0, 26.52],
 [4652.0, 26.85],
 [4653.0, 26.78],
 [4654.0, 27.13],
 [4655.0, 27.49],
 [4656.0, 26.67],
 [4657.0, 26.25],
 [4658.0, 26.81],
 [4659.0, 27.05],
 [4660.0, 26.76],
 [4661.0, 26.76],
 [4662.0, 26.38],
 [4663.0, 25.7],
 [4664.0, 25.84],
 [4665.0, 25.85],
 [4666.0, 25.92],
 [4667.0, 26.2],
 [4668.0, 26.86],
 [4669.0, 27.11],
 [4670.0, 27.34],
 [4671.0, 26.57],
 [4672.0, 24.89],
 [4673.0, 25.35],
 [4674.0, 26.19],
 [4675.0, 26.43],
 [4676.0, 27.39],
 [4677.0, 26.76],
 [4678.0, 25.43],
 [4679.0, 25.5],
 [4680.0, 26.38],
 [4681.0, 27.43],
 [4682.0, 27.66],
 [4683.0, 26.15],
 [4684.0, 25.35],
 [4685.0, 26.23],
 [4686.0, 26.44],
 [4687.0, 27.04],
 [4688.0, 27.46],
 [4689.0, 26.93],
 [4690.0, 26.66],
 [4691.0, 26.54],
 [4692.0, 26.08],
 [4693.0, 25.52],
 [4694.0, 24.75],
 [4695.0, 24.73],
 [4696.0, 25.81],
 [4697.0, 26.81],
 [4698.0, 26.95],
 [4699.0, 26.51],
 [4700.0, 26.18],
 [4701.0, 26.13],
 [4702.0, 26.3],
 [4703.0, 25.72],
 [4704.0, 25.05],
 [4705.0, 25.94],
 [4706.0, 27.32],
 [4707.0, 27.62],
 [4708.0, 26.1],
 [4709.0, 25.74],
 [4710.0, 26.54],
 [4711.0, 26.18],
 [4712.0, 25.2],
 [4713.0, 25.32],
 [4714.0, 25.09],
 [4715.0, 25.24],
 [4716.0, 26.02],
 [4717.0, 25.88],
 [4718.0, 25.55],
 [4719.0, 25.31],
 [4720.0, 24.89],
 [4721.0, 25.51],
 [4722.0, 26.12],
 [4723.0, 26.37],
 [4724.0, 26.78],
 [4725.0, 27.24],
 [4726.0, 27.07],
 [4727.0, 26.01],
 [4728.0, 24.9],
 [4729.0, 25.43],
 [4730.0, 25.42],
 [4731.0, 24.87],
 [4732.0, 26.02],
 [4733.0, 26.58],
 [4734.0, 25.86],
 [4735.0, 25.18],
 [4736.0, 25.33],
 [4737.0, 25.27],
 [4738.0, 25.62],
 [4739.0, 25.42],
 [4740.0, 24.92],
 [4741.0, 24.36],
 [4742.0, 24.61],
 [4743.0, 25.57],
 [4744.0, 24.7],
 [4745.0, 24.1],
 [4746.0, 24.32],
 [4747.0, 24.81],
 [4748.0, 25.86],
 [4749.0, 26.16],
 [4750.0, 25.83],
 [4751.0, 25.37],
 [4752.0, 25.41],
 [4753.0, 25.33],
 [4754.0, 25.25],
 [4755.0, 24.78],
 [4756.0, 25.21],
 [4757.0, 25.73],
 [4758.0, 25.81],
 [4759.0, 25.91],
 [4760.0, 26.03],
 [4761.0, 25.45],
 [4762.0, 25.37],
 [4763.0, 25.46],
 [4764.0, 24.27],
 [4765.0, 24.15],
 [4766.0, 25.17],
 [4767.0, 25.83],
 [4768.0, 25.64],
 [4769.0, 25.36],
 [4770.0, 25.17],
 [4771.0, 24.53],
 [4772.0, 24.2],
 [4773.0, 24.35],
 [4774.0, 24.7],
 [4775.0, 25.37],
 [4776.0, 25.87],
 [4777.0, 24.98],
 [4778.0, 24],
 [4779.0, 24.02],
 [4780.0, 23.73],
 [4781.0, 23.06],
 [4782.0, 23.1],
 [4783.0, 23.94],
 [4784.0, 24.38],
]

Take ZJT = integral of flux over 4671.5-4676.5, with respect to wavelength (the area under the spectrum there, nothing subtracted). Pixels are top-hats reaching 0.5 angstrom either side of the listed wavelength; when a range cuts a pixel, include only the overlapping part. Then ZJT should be 130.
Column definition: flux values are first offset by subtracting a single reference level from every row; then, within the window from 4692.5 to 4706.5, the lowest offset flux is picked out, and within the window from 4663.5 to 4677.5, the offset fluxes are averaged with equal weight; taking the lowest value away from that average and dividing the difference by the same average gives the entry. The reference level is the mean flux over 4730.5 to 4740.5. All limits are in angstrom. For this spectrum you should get 1.94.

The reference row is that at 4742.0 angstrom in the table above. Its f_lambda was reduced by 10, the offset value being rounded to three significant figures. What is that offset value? 14.6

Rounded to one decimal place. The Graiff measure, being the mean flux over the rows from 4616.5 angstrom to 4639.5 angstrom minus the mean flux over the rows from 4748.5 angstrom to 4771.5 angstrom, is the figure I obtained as 1.1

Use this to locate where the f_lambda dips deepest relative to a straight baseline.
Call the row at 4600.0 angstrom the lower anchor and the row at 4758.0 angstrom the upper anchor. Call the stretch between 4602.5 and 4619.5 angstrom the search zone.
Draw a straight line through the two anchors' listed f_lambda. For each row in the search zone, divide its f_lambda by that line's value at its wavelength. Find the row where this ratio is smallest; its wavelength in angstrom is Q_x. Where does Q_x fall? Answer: 4619.0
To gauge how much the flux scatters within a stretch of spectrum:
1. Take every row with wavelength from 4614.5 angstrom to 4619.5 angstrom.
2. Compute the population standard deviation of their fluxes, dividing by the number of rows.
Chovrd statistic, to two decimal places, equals 0.41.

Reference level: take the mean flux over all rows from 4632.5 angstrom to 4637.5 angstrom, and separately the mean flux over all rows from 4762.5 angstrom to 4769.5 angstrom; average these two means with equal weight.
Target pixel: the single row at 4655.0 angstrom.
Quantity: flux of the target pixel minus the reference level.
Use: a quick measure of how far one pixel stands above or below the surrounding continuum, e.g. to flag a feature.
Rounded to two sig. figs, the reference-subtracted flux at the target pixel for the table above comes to 1.7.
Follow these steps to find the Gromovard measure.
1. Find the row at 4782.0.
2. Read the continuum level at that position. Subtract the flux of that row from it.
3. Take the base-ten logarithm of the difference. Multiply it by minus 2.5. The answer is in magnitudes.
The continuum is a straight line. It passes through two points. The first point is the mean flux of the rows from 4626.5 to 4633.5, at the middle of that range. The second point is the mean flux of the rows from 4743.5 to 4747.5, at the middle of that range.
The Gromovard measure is 0.52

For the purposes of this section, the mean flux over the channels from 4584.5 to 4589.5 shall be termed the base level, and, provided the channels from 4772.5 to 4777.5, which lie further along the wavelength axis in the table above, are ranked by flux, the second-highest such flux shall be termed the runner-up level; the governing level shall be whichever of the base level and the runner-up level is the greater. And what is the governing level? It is 26.8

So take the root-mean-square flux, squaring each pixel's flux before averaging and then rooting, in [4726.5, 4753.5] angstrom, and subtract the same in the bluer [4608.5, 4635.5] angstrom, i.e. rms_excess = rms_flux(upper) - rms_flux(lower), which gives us -1.5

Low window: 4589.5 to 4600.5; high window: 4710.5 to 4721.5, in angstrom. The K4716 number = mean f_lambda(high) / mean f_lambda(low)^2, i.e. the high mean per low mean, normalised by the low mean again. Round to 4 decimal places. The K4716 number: 0.0351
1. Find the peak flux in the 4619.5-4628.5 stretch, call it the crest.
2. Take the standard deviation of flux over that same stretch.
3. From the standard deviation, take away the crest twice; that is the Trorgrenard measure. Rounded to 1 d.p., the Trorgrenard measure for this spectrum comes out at -55.1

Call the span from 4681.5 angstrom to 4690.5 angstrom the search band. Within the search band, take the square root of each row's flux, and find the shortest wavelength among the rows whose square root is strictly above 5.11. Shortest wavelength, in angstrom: 4682.0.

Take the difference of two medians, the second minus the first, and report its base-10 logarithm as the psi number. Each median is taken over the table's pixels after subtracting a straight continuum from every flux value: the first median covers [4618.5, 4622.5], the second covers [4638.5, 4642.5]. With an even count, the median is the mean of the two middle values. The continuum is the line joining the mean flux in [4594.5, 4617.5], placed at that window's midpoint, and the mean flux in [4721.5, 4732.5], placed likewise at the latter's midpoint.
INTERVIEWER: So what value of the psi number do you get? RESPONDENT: 0.27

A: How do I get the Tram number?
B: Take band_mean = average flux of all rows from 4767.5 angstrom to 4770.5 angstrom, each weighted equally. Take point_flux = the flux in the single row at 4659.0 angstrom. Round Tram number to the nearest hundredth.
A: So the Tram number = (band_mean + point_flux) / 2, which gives 26.22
